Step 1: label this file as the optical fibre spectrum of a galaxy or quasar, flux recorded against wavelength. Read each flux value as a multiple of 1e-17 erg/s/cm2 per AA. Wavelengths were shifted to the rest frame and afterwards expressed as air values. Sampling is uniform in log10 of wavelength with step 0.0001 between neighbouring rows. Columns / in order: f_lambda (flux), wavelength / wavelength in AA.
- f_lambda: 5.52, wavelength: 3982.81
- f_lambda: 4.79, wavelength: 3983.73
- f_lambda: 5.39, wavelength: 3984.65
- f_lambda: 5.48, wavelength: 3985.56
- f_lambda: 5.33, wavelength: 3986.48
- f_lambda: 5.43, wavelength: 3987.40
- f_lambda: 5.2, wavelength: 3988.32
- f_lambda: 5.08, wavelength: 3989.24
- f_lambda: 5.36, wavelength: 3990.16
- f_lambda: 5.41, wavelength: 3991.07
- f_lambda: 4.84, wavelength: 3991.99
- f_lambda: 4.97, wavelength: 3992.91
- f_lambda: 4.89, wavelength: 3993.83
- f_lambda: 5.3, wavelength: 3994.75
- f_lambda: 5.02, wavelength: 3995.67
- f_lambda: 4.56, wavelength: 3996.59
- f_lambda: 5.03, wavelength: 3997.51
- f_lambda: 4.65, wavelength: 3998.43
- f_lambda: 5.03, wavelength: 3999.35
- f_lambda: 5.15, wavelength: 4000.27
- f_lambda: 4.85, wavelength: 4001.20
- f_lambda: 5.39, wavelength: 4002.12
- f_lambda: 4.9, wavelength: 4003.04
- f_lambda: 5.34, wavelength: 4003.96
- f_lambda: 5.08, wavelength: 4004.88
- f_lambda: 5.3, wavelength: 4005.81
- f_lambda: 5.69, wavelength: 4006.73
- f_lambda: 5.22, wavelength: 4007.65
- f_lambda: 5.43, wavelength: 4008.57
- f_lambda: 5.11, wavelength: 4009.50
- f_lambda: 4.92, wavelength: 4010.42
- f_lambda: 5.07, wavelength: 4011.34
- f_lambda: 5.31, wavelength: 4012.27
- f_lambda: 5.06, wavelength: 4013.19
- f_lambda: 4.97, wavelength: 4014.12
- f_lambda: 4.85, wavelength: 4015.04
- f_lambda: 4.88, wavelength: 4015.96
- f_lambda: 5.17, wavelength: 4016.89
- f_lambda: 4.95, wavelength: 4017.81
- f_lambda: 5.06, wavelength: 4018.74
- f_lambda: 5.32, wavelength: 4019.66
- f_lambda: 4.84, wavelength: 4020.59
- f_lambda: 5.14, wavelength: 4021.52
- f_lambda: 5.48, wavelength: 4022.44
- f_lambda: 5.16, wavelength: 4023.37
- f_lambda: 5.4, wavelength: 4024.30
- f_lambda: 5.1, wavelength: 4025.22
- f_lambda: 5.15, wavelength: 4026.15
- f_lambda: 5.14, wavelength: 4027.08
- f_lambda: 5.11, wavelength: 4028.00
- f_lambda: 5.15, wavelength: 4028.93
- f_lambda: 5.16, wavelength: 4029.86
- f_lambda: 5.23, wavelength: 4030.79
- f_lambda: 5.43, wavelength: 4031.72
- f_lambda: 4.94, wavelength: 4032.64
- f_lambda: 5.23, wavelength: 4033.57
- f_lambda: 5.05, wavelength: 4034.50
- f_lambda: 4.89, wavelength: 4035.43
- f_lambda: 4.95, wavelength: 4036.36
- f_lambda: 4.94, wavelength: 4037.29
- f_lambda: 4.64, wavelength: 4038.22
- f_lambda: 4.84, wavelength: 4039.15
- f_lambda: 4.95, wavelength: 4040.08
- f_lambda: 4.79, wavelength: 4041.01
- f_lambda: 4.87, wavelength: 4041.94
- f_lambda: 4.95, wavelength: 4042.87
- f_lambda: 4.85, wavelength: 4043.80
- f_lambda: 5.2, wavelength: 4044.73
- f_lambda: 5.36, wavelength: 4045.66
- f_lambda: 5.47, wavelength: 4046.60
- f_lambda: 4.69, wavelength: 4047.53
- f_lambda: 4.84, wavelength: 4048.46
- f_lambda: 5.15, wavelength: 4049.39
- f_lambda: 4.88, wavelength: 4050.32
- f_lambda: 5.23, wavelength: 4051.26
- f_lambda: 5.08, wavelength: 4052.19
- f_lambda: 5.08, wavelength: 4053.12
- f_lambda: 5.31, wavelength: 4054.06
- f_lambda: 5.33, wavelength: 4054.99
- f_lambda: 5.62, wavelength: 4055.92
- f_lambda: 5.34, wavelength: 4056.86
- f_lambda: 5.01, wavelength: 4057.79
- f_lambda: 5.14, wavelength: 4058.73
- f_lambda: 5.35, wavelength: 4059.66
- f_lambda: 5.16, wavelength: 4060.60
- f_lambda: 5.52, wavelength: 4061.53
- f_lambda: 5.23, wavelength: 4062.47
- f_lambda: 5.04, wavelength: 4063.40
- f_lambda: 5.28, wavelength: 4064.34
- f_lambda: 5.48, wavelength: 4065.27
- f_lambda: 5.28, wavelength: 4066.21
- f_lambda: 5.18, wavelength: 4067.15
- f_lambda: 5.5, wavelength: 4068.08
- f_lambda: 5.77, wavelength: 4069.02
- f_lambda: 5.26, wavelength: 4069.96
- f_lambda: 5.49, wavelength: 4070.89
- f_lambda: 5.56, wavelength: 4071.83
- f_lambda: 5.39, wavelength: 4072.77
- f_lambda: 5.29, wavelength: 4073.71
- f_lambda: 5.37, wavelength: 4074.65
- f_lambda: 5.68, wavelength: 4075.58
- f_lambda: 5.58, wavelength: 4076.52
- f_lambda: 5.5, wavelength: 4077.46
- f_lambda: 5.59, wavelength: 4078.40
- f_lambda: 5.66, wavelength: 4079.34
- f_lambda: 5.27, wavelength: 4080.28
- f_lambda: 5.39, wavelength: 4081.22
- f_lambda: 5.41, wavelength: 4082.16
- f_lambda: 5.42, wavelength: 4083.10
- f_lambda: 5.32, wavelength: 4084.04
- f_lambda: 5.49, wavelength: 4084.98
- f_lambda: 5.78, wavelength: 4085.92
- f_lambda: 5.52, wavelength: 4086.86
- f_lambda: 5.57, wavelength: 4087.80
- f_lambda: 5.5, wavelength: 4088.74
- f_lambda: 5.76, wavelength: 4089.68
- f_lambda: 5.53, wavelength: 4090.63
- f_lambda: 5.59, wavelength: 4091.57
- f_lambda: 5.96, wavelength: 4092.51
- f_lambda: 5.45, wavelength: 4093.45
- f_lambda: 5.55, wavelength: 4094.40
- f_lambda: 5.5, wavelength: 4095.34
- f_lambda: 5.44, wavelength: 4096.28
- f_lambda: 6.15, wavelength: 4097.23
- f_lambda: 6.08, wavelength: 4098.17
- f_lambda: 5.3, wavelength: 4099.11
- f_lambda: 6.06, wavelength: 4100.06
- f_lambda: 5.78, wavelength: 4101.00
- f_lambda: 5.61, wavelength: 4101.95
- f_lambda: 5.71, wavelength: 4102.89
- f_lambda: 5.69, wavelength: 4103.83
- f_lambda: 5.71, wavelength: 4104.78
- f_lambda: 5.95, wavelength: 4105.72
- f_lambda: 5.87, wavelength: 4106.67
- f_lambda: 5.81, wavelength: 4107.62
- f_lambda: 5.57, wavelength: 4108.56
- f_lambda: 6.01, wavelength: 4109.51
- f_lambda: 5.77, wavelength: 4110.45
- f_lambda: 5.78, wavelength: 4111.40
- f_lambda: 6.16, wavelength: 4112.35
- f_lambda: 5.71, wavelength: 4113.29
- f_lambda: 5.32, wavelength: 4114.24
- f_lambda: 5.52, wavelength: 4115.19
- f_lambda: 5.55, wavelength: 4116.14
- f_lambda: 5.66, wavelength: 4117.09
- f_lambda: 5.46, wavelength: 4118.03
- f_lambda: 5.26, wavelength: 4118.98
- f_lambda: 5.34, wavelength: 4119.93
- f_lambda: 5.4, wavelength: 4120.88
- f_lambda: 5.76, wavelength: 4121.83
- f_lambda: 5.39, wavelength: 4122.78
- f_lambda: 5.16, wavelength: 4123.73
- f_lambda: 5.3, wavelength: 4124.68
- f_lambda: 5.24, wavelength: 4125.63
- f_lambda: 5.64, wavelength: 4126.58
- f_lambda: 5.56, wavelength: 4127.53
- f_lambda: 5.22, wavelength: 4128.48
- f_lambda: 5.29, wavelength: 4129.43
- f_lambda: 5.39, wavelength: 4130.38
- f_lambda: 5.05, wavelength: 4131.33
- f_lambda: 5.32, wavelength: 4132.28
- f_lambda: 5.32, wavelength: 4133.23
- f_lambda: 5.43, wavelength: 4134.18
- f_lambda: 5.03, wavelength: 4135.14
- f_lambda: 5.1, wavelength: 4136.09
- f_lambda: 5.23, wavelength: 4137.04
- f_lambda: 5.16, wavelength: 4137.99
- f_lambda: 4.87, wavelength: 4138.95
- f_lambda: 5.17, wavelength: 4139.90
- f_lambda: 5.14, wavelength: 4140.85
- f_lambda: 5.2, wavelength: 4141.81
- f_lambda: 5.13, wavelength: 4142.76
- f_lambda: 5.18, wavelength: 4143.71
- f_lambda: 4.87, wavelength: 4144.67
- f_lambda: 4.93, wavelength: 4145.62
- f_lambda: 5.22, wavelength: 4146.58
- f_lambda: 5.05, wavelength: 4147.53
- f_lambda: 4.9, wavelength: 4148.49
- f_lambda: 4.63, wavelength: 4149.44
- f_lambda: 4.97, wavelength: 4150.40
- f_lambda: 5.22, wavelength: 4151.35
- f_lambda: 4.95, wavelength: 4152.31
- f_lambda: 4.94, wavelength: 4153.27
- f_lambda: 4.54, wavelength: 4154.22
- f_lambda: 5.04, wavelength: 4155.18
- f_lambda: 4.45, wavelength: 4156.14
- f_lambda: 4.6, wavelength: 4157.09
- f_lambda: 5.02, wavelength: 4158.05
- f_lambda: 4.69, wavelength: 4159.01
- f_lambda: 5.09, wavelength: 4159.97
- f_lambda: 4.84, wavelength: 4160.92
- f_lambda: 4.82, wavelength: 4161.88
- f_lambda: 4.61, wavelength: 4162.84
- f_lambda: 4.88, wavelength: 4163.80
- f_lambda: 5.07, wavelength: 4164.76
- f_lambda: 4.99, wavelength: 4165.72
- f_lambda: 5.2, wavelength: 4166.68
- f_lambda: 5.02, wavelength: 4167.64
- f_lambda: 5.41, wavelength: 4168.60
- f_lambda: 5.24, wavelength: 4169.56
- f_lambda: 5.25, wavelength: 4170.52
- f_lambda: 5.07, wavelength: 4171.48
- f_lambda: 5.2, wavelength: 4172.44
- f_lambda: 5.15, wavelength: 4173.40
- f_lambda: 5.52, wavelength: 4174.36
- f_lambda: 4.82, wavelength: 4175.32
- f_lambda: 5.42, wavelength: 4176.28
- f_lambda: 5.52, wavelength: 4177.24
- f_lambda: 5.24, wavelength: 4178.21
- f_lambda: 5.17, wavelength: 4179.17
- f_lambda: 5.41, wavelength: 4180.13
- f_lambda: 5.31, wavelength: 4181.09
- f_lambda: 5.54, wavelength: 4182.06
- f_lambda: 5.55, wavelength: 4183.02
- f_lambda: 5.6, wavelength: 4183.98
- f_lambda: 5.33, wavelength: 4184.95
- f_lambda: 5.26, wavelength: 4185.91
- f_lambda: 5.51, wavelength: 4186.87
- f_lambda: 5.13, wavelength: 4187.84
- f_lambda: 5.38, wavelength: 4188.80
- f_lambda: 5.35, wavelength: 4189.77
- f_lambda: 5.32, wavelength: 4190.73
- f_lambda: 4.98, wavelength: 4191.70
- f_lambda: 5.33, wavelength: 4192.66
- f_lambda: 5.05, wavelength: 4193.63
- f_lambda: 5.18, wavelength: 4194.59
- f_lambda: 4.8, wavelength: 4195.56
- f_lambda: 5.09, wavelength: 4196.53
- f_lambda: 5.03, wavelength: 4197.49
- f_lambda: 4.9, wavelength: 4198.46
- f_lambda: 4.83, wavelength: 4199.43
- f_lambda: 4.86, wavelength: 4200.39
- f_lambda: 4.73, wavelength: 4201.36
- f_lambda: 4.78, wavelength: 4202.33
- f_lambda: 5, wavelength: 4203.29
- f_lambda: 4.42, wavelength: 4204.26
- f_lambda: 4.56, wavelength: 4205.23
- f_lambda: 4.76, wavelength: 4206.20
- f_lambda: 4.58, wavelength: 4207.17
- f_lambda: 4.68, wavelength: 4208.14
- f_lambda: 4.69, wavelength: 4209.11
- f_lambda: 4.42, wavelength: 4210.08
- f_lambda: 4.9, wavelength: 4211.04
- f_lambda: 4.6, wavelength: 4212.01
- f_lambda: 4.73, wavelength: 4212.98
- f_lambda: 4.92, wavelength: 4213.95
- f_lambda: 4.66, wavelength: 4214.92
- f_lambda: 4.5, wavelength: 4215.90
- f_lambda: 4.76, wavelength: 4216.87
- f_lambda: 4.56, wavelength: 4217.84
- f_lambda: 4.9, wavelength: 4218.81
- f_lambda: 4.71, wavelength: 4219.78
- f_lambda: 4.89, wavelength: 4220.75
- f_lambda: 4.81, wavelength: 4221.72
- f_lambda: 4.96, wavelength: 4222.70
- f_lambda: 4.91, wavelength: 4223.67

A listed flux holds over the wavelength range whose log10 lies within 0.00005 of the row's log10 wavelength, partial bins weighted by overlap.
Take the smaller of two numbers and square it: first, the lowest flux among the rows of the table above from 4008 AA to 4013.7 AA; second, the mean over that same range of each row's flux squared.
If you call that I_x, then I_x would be 24.2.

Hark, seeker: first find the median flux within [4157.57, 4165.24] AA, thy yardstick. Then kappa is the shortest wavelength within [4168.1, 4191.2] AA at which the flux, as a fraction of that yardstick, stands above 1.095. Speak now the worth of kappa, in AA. 4168.60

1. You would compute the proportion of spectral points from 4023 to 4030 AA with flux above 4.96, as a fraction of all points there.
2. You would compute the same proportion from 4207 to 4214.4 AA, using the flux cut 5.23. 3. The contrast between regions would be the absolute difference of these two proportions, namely 1.00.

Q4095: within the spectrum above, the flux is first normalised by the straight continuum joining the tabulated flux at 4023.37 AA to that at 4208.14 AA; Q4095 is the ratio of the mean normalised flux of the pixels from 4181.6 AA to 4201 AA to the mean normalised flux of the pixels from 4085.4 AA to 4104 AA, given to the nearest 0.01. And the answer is 0.96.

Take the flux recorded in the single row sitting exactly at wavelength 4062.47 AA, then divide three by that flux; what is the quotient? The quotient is 0.574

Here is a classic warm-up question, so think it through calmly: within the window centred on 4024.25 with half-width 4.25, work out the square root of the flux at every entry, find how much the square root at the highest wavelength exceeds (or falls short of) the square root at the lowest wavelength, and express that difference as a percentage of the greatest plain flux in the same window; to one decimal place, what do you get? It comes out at 1.1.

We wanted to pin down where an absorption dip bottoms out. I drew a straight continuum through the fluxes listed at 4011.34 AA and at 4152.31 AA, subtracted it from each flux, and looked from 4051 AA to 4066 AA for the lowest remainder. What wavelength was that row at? 4057.79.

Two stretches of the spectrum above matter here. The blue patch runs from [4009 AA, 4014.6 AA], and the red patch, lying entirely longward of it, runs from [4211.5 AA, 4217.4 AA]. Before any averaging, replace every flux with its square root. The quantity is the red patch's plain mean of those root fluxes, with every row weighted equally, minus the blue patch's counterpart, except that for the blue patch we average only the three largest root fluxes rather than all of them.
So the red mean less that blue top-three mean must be -0.11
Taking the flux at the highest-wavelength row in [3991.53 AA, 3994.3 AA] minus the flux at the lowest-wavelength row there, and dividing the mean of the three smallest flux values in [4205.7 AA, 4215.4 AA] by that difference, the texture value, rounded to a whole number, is 91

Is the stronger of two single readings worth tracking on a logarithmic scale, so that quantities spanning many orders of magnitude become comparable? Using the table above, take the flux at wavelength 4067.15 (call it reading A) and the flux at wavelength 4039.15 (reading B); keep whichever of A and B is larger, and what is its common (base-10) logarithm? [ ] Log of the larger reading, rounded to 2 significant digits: 0.71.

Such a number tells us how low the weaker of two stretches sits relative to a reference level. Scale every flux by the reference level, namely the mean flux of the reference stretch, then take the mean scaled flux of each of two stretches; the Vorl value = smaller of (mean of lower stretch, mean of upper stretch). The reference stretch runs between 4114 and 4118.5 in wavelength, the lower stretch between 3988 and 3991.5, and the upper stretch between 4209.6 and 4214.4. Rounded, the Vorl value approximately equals 0.857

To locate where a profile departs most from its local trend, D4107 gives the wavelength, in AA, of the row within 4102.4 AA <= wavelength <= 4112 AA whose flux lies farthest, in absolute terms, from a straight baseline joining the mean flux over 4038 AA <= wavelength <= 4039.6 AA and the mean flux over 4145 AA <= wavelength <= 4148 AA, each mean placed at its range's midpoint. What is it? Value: 4109.51 AA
